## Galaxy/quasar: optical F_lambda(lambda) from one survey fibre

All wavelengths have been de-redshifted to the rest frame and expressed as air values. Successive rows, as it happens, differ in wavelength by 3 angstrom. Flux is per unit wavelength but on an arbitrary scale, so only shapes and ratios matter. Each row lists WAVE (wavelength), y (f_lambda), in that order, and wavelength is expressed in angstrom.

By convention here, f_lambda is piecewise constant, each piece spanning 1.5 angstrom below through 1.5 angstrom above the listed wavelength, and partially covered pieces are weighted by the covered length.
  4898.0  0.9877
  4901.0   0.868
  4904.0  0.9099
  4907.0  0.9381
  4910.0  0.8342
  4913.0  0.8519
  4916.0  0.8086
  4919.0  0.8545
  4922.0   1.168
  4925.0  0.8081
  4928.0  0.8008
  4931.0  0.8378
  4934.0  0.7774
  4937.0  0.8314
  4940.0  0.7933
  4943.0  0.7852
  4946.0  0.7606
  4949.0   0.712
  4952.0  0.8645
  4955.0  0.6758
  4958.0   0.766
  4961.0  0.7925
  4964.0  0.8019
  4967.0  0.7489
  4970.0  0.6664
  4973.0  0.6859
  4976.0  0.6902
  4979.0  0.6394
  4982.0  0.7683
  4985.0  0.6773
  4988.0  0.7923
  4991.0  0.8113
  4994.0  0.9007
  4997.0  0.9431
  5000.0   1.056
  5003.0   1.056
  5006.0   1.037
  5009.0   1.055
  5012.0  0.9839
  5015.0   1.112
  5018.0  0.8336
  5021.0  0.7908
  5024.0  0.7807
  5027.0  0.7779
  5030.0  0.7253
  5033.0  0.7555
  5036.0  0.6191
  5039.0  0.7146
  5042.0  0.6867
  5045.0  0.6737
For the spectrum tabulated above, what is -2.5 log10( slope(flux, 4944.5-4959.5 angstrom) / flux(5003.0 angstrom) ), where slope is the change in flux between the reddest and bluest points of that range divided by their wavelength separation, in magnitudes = 8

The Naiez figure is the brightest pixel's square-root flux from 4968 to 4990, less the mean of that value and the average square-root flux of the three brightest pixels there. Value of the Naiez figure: 0.012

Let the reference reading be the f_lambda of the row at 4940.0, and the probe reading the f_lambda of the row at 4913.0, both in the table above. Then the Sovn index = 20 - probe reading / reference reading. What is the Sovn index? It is 18.93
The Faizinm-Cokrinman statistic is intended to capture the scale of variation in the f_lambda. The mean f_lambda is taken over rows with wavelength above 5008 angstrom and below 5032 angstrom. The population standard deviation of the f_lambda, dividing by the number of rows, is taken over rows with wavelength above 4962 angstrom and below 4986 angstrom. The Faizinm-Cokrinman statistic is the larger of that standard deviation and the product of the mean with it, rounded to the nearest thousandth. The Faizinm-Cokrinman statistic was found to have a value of 0.053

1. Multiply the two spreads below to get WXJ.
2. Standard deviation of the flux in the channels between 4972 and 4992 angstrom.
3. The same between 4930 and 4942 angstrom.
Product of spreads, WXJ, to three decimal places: 0.002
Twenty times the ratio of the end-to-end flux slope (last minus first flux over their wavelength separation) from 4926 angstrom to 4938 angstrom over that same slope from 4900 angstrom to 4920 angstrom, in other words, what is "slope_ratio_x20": -91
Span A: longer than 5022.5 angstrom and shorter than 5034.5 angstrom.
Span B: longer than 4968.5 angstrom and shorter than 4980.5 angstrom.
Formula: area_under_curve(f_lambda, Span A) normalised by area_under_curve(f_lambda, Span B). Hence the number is 1.13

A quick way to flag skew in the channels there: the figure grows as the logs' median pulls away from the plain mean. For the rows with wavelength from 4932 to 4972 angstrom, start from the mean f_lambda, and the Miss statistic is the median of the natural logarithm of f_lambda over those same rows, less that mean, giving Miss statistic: -1.02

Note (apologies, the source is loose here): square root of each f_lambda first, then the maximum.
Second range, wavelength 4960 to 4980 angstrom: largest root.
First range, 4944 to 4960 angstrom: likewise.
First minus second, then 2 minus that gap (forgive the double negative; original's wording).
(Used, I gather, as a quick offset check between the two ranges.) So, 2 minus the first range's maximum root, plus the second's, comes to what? 1.97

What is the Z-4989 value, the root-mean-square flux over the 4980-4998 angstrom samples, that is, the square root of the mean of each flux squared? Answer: 0.82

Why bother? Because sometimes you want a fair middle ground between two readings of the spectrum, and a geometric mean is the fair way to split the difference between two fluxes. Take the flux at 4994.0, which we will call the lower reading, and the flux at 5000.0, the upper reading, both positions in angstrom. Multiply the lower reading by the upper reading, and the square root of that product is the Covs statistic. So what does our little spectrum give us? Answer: 0.98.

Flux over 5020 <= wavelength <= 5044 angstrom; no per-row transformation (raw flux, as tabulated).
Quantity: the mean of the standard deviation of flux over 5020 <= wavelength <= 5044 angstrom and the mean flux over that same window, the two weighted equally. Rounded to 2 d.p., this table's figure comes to 0.39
